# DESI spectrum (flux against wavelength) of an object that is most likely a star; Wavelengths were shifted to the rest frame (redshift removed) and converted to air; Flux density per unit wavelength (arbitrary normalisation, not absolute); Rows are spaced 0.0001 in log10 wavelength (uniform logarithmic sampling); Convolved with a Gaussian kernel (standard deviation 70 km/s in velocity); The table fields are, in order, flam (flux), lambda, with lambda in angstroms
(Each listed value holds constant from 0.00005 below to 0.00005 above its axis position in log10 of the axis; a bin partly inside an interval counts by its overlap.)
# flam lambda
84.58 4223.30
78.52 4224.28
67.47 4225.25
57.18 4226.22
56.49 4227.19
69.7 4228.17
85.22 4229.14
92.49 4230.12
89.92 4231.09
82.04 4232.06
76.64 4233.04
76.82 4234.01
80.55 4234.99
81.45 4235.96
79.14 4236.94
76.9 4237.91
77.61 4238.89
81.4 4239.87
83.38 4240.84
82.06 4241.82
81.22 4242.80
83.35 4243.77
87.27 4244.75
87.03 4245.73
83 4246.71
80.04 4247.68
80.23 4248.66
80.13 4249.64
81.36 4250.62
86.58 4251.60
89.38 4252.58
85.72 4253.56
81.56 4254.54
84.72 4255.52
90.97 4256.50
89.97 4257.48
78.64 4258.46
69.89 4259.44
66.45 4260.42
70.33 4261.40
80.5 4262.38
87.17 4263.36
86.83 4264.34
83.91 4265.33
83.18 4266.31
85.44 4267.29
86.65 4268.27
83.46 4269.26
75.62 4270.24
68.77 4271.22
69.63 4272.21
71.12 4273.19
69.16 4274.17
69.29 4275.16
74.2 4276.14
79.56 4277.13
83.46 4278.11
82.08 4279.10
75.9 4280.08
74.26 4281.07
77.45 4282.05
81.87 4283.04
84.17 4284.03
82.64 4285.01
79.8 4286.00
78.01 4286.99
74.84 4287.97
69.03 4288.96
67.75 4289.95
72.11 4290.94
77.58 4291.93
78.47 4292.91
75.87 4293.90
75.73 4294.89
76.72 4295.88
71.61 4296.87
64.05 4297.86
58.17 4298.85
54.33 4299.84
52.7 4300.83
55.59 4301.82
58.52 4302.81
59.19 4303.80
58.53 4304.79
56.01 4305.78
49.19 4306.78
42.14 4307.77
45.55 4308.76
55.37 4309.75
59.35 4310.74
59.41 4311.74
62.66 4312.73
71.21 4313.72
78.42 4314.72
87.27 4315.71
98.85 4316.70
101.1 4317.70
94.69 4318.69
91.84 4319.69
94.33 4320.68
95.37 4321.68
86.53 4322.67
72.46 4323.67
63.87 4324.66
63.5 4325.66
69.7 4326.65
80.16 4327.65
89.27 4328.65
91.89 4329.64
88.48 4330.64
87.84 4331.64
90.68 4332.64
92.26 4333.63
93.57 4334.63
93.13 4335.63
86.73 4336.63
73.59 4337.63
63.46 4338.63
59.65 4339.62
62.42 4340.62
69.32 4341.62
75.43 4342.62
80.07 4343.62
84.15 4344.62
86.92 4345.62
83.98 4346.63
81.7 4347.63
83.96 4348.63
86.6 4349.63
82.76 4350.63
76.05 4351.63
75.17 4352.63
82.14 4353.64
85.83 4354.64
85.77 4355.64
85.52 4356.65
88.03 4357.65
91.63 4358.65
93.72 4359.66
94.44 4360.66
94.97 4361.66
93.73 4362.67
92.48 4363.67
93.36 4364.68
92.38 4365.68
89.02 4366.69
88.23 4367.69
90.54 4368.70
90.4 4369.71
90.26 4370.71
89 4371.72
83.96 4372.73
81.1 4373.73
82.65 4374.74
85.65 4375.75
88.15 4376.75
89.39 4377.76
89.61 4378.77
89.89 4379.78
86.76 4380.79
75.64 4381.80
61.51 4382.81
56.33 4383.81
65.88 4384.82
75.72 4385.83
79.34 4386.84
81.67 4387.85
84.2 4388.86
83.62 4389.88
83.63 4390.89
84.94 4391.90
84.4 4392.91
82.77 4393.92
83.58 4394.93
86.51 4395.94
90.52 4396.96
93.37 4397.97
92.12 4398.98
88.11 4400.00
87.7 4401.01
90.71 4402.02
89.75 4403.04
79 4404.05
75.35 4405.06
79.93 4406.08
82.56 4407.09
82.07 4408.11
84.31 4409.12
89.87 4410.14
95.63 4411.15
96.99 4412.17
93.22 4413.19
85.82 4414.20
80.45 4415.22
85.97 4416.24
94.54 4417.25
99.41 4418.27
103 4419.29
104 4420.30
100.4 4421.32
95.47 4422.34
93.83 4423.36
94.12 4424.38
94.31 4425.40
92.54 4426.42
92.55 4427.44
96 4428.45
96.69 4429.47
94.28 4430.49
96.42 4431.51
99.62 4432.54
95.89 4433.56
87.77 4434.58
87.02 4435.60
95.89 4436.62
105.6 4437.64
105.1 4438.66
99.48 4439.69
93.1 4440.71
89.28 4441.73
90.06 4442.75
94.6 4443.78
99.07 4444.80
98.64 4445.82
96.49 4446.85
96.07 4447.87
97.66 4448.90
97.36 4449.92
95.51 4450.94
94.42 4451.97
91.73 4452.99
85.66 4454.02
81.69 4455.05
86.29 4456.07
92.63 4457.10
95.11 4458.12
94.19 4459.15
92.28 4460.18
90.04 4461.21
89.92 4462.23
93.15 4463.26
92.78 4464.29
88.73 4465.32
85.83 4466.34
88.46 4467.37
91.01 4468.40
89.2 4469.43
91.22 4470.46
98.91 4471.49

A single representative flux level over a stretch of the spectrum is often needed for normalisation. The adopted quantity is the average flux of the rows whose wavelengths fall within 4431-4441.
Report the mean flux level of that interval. 97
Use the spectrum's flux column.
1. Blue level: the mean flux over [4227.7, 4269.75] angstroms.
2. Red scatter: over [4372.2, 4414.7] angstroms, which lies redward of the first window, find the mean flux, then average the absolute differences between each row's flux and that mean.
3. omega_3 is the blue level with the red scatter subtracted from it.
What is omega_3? 76.5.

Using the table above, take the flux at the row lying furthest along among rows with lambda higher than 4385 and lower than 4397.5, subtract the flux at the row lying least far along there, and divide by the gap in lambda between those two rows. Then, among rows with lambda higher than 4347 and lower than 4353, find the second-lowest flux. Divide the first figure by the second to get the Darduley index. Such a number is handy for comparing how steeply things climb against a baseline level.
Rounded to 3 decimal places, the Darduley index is 0.017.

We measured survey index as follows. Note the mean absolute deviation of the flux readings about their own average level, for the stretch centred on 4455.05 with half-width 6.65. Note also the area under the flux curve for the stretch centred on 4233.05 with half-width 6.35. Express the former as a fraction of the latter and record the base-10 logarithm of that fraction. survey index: -2.43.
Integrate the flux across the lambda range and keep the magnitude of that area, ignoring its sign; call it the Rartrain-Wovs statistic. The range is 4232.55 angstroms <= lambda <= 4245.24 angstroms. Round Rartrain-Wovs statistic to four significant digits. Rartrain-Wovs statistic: 1023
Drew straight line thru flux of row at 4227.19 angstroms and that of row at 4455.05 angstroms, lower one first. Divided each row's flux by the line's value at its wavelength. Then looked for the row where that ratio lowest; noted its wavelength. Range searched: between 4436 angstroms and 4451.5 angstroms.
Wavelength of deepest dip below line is 4441.73 angstroms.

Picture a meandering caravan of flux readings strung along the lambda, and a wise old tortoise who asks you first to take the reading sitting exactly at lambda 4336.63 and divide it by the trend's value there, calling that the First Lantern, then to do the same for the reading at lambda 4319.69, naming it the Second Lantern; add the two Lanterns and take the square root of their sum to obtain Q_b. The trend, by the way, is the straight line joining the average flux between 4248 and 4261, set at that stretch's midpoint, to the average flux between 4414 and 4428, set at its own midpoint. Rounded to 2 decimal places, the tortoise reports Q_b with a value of 1.43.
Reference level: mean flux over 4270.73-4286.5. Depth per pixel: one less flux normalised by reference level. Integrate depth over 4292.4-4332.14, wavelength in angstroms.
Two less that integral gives -0.4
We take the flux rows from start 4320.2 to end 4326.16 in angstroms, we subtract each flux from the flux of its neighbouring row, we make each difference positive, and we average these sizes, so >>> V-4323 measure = 7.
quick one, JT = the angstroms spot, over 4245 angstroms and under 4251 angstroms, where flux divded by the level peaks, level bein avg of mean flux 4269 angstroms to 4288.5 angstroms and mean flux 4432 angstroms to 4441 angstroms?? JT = 4245.73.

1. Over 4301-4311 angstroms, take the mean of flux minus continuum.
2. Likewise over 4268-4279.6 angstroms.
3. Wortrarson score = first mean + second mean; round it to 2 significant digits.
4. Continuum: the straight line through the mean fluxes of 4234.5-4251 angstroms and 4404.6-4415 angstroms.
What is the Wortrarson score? -36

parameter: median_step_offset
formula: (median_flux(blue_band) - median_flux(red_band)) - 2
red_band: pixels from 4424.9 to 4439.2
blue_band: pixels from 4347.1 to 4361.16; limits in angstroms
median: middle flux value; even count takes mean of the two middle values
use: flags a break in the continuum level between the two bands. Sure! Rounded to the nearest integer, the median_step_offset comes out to -12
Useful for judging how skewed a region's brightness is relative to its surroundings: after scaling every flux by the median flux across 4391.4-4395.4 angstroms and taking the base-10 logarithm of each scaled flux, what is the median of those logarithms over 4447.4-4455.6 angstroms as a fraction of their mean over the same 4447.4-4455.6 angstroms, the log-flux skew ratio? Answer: 1.30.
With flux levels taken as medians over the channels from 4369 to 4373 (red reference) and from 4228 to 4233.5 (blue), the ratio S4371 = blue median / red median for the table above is 0.93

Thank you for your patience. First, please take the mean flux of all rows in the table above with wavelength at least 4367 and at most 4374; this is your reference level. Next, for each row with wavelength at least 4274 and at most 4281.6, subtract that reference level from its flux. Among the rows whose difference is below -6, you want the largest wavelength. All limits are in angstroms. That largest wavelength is 4281.07 angstroms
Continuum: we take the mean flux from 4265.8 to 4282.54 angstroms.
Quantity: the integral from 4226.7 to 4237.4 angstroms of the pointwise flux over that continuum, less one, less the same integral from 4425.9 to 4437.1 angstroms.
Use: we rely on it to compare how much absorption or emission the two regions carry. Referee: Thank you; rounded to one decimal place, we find -2.2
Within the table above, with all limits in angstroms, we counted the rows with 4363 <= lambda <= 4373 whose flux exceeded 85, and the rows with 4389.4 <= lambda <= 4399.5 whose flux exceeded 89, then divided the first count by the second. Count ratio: 3.0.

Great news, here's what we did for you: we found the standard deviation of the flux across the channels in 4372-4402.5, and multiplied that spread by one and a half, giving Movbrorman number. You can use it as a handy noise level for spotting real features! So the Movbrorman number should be 13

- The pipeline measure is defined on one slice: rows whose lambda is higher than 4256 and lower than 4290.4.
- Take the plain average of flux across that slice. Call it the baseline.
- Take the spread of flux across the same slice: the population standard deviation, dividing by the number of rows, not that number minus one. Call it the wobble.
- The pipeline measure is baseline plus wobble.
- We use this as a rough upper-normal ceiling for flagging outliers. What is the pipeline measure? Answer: 85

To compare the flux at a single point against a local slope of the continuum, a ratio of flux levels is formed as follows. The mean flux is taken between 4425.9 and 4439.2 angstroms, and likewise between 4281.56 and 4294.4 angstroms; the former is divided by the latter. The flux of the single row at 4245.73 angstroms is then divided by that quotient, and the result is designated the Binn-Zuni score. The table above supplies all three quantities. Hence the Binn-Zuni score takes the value 70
